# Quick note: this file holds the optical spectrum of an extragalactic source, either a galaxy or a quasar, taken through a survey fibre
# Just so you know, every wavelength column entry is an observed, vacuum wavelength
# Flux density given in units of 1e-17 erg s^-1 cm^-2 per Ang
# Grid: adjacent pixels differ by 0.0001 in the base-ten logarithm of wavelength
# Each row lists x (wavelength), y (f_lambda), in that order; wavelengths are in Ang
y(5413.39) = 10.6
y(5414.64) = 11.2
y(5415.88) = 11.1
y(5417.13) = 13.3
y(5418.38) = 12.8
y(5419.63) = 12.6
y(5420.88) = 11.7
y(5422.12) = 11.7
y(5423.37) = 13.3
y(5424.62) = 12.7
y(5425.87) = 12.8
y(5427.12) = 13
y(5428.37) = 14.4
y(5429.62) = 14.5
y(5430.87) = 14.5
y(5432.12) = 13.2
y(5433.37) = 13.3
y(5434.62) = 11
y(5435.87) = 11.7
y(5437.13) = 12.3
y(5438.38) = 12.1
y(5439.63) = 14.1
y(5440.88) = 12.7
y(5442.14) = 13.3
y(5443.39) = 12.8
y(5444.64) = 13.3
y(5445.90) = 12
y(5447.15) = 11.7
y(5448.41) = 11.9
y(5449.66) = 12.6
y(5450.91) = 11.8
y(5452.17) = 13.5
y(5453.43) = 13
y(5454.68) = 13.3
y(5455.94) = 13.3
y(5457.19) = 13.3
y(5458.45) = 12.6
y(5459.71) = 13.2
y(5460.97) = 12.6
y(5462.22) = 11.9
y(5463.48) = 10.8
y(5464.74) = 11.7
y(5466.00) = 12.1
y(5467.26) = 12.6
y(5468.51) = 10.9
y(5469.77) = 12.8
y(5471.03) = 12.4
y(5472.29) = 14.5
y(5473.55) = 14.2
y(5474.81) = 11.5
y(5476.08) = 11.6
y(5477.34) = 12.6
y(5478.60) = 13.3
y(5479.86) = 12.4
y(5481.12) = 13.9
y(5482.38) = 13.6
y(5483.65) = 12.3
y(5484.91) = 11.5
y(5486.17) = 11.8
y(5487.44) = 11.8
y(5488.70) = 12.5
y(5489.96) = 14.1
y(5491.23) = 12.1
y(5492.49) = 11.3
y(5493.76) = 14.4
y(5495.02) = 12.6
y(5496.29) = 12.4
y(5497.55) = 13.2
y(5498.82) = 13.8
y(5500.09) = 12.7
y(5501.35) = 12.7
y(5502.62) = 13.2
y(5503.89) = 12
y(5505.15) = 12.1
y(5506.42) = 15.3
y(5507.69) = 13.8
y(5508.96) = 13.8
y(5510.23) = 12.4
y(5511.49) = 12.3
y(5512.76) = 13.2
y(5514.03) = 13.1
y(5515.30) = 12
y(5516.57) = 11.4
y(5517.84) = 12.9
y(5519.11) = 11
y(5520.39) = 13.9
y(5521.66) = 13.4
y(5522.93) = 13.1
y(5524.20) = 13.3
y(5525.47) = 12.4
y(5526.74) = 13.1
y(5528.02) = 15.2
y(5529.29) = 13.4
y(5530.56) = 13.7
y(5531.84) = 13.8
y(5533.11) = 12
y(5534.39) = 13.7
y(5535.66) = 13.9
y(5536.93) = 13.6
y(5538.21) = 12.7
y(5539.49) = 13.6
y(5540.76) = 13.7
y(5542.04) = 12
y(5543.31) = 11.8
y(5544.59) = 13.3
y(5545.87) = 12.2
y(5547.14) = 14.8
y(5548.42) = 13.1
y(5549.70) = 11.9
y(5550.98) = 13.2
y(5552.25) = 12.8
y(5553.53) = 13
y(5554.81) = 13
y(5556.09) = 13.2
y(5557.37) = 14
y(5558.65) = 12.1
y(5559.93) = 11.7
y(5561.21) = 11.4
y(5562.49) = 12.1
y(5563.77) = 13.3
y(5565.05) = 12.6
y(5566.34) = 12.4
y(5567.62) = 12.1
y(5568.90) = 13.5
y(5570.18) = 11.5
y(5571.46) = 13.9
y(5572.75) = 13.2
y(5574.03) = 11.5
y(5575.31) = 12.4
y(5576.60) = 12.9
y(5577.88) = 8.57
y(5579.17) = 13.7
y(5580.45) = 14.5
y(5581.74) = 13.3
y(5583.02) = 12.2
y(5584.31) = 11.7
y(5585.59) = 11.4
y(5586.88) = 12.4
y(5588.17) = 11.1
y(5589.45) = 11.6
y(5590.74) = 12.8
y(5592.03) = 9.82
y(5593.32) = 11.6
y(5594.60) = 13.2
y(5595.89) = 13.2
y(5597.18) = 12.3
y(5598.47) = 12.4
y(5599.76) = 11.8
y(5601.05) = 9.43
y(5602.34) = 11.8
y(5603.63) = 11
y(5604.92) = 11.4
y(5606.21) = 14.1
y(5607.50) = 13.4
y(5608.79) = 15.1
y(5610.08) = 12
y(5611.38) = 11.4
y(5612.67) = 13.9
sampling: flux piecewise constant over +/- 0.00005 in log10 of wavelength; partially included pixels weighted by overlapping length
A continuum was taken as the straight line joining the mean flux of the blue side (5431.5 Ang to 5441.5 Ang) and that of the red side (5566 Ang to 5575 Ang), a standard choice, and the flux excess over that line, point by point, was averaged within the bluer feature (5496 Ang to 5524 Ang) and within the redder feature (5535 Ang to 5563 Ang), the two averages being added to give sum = 0.61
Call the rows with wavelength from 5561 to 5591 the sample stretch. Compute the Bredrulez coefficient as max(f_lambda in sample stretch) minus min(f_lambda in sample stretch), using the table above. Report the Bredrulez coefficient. 5.9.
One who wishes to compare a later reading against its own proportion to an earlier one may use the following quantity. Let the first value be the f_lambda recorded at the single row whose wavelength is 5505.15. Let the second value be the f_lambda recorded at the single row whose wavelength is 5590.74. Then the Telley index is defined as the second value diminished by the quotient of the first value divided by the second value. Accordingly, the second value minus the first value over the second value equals 11.9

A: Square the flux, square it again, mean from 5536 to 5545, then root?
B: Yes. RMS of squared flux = 169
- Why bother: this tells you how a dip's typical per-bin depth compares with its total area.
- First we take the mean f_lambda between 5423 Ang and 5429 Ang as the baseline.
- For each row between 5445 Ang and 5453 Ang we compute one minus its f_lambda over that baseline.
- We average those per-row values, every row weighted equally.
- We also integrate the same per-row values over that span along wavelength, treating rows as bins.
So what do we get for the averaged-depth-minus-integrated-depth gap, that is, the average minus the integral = -0.49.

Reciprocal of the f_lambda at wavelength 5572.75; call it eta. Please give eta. 0.0758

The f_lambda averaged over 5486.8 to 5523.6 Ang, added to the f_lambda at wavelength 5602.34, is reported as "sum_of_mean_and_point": 24.6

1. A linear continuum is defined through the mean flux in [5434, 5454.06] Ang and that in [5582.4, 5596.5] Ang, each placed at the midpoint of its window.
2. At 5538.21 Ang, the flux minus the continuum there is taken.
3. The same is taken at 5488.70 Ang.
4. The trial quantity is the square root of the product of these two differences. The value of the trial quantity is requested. 0.33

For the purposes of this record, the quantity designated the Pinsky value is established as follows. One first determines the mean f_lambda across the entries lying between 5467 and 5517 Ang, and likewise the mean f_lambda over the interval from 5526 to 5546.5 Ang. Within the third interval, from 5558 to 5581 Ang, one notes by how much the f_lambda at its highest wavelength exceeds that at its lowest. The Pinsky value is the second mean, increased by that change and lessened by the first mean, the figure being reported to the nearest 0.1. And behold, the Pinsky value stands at 2.9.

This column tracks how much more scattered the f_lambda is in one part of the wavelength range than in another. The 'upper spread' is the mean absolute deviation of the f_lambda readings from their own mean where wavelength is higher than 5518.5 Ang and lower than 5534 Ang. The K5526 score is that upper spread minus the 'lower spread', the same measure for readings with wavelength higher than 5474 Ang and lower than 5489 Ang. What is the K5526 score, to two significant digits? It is 0.076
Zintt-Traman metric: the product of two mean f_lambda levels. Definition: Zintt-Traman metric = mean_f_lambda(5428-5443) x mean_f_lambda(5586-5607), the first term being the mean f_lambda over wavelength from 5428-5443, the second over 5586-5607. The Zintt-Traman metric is 155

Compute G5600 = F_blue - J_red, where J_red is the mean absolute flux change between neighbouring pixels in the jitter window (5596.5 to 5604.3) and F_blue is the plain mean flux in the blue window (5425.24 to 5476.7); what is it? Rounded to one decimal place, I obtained 11.5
